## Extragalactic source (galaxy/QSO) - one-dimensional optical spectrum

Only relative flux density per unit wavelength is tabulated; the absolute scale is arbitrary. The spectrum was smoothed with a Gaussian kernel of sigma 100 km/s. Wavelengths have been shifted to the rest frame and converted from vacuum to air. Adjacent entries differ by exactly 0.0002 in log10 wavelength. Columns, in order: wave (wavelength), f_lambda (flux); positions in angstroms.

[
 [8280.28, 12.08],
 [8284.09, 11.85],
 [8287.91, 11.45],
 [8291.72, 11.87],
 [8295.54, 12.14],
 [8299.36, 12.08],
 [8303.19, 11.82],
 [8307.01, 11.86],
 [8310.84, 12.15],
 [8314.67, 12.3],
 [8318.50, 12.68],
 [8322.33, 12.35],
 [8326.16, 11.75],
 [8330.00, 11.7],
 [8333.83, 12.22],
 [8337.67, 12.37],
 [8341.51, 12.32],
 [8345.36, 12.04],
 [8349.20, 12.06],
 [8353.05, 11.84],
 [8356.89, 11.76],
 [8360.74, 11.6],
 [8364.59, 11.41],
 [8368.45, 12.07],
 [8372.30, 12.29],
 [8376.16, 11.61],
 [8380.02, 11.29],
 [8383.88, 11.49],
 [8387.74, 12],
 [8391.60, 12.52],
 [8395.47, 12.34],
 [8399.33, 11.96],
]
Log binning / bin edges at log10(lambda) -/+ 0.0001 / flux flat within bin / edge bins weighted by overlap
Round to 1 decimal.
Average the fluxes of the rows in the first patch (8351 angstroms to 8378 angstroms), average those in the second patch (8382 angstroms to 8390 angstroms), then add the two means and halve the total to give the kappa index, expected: 11.8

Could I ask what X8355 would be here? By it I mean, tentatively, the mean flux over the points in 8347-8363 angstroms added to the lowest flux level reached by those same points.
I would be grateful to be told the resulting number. 23.4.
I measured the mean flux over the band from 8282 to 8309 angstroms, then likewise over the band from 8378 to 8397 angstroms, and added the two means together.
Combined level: 23.8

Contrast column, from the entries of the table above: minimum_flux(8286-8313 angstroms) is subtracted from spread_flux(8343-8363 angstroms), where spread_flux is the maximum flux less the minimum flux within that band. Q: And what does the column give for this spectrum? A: -11.0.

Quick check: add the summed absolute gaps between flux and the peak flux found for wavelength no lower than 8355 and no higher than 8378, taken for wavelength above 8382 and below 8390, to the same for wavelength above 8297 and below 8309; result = 2.2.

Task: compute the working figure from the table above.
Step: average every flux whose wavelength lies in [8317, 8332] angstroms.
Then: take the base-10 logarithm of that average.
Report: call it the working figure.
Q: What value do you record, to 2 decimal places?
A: 1.08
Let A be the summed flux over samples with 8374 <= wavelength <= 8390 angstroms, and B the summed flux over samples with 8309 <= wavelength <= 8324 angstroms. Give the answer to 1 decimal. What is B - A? 3.1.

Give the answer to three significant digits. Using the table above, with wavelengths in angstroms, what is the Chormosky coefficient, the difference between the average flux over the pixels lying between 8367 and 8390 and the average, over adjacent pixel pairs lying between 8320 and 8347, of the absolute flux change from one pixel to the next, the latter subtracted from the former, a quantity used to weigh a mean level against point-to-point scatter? 11.5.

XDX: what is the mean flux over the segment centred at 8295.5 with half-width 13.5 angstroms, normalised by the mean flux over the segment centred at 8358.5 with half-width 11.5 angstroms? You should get 1.007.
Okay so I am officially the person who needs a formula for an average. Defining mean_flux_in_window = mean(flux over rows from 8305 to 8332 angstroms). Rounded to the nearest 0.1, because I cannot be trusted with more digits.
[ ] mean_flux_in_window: 12.1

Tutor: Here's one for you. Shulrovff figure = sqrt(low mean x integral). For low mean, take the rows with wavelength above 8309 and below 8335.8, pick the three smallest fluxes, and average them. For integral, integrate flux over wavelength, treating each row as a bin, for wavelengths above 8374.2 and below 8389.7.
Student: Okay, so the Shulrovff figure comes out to 46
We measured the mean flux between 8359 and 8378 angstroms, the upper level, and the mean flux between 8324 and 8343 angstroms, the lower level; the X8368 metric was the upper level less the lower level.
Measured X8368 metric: -0.28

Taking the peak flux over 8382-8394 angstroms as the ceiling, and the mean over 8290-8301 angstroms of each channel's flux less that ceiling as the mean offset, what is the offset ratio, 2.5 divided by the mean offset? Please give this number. -5.1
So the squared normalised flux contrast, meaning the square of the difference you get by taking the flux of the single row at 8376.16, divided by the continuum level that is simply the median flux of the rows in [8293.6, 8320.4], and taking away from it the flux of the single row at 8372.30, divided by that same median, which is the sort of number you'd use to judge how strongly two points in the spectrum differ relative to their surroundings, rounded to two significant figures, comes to 0.0031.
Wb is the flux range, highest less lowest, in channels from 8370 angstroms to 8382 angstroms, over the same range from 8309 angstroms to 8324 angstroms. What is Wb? 1.9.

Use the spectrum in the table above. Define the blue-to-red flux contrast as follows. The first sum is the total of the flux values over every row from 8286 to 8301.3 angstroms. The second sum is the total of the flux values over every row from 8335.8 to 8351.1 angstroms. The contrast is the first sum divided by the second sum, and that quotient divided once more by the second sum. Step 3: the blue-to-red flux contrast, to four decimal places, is 0.0200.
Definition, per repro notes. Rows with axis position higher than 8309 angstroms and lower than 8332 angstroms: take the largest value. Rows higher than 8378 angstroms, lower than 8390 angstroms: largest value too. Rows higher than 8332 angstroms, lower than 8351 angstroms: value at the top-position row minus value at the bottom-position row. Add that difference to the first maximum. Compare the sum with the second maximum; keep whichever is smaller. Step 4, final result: 12.0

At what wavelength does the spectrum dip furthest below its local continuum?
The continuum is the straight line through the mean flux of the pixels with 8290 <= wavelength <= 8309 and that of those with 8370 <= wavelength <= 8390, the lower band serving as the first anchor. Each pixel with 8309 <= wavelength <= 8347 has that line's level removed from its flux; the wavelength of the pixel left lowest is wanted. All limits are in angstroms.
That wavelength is 8330.00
